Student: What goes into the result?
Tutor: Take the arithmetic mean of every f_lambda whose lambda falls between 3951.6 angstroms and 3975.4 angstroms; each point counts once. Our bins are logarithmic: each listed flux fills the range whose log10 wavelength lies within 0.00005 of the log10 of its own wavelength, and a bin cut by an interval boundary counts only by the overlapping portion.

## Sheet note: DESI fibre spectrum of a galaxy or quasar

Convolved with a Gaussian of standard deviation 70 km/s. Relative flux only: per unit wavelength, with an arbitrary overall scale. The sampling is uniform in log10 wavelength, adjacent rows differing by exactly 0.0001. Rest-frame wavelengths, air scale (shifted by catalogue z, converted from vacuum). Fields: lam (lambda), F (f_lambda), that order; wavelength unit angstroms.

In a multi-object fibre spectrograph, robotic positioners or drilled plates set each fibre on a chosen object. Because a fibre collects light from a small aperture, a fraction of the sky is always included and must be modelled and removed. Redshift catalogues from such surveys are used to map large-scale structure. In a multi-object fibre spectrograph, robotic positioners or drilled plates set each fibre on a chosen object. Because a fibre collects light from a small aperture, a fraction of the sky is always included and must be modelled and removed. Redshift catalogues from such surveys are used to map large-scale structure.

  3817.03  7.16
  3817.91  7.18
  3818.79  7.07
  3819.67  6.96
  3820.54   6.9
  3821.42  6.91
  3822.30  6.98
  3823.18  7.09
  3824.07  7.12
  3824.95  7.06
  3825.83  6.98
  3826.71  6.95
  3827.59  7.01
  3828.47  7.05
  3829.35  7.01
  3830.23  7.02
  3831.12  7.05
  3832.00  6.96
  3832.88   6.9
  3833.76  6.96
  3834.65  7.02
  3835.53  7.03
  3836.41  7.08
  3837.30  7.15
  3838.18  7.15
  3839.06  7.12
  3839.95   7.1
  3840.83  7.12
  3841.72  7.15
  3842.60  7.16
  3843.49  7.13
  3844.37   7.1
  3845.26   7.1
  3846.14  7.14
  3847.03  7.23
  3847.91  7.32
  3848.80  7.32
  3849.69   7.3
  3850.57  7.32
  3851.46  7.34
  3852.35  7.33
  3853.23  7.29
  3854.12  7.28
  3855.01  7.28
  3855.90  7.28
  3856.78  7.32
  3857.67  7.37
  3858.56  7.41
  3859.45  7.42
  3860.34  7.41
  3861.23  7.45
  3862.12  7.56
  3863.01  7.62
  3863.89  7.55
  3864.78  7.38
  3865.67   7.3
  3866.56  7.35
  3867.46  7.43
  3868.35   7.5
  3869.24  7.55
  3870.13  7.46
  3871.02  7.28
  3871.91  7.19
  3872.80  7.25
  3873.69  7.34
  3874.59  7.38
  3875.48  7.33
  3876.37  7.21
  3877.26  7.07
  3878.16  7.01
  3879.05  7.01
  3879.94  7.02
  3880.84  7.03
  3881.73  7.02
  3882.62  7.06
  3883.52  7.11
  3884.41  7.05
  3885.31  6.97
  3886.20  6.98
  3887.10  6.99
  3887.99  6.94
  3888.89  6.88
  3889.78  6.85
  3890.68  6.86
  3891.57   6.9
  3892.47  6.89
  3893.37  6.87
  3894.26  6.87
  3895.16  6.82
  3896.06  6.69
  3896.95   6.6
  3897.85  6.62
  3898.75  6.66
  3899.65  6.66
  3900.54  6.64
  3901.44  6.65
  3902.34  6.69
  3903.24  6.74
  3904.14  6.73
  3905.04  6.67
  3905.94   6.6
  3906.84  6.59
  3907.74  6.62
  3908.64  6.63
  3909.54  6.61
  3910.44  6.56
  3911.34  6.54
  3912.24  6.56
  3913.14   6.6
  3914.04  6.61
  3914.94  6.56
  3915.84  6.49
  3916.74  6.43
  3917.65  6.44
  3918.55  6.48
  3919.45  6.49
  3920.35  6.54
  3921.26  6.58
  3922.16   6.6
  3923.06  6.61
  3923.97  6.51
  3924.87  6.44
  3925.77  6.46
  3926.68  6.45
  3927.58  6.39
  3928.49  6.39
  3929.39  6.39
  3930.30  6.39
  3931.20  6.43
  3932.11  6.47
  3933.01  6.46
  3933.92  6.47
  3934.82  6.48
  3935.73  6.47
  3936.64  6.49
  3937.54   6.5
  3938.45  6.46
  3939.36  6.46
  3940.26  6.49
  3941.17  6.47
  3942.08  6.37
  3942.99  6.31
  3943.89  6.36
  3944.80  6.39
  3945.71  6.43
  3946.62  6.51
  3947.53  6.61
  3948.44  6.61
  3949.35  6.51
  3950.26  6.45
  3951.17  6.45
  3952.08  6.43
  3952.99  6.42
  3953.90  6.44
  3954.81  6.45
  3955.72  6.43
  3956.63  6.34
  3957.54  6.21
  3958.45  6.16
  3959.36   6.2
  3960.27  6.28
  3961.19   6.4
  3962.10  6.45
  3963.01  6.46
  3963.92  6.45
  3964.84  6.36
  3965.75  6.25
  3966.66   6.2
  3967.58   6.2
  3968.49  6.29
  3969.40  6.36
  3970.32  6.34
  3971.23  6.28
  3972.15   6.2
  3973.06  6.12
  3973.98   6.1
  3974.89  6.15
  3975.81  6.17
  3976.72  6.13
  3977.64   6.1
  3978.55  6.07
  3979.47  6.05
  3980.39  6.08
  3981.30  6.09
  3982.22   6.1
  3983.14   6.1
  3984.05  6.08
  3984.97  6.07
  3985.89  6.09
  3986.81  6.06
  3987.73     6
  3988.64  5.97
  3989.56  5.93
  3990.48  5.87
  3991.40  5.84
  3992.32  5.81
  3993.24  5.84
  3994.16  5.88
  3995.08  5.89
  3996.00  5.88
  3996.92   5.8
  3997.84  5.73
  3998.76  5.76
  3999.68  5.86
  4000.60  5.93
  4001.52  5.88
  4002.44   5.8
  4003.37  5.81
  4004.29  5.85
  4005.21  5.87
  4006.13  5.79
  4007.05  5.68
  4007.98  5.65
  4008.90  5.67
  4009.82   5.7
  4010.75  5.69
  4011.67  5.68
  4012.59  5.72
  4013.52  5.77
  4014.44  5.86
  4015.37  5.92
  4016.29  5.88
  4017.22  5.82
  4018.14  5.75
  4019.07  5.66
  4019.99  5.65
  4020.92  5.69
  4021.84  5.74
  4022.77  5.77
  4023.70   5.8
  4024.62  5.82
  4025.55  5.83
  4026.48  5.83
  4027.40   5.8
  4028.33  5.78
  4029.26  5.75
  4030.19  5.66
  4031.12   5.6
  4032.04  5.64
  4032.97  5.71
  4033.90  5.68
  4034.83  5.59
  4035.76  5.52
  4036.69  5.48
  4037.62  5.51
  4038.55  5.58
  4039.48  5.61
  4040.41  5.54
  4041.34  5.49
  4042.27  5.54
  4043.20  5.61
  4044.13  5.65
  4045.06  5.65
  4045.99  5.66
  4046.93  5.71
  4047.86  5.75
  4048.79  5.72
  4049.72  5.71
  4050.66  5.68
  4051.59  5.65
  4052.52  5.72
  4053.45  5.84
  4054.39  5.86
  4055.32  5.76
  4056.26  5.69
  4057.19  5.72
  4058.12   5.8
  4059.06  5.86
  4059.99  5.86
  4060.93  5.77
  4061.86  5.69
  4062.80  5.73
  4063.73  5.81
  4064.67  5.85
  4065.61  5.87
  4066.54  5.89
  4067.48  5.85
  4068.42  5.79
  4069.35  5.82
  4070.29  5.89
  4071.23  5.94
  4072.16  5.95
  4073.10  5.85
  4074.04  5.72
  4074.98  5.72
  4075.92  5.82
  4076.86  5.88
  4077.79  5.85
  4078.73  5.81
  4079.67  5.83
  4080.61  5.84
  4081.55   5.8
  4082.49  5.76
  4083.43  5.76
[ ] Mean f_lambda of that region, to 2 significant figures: 6.3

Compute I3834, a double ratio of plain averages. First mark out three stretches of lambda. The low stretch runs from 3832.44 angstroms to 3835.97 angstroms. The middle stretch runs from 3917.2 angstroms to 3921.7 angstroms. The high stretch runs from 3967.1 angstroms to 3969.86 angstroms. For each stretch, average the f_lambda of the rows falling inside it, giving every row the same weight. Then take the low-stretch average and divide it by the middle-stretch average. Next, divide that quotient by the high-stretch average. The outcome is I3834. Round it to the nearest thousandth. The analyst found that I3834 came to 0.171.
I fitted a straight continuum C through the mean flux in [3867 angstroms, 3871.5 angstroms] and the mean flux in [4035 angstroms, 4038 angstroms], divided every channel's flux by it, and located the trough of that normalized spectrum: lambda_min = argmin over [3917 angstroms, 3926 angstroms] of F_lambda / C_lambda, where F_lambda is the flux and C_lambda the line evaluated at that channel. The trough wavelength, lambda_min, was 3917.65 angstroms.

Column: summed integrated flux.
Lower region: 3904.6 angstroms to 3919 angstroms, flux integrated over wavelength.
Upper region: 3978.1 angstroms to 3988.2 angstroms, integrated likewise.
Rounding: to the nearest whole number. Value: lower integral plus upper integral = 156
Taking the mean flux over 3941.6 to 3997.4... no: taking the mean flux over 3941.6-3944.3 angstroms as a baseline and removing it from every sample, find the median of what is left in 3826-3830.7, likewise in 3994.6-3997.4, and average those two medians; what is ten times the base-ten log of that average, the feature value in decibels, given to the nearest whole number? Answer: -10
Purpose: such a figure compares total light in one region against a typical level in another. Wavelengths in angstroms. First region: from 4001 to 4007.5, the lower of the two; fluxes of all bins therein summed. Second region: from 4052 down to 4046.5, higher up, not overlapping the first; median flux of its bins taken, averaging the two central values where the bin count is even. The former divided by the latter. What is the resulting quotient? 7.1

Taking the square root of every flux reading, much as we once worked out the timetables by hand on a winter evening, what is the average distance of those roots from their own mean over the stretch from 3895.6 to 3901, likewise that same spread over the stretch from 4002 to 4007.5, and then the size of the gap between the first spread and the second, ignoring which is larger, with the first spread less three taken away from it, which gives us 3.00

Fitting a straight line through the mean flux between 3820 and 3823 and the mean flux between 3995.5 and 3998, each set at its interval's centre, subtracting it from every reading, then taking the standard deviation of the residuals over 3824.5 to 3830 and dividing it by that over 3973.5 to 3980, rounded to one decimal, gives 1.2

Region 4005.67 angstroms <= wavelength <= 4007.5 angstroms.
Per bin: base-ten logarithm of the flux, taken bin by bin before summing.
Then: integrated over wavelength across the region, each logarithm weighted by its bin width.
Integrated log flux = 1.4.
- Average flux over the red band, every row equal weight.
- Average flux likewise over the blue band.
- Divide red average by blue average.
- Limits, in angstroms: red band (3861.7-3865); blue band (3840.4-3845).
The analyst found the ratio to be 1.06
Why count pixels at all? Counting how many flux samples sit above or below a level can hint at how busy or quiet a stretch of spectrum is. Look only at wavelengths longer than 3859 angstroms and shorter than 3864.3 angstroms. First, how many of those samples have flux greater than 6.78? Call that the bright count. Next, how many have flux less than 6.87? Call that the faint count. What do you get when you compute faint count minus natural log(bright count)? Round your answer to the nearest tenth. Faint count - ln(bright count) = -1.8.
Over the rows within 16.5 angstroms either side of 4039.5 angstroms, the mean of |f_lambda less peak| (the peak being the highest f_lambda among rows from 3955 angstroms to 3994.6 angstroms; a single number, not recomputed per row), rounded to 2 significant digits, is 0.78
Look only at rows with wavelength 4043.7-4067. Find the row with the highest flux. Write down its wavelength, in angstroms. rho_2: 4066.54 angstroms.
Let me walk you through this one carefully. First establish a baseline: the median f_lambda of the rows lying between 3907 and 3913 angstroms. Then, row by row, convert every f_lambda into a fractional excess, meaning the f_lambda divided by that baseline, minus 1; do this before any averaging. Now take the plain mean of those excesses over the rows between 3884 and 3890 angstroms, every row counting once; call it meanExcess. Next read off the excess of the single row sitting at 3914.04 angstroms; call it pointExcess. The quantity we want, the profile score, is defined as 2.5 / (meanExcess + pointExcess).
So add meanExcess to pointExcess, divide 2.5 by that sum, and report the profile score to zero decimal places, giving 42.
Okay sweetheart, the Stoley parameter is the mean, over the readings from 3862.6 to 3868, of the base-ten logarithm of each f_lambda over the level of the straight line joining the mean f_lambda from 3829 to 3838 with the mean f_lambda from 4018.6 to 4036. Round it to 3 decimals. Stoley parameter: 0.039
